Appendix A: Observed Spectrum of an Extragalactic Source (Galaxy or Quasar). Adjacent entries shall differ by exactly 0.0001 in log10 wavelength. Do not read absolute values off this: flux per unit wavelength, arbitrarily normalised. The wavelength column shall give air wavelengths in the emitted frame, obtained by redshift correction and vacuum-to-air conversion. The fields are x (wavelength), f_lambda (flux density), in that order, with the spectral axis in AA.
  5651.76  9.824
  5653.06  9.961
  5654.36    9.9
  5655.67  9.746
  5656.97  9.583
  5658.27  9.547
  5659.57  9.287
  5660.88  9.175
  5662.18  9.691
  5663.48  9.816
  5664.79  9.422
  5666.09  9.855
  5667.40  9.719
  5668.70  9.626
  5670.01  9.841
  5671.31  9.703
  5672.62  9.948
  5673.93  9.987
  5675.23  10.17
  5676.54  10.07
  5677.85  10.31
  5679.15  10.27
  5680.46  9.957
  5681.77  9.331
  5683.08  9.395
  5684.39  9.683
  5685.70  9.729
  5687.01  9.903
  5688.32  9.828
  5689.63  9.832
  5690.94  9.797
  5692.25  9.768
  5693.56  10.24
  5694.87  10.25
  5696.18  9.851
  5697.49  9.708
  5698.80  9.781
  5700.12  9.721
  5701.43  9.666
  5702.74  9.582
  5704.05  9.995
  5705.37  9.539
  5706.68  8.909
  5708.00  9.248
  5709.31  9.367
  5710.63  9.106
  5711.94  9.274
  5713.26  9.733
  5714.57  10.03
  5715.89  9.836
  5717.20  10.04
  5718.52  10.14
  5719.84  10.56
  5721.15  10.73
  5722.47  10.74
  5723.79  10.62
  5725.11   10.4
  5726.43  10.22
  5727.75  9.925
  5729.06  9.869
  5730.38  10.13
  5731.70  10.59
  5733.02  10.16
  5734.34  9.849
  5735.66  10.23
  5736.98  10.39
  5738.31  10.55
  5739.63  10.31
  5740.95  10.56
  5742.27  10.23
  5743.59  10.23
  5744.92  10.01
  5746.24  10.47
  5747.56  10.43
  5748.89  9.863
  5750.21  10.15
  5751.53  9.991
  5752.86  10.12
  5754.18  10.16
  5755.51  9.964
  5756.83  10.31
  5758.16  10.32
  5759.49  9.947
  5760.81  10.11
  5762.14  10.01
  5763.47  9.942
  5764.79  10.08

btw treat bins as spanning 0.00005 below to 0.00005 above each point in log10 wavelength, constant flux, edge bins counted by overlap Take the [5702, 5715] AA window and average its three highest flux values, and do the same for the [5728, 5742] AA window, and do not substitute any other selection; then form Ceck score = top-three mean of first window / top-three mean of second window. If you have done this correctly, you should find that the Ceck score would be 0.94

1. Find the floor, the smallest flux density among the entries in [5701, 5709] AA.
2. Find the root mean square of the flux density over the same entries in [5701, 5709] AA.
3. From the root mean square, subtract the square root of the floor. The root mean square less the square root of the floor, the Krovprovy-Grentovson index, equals 6.51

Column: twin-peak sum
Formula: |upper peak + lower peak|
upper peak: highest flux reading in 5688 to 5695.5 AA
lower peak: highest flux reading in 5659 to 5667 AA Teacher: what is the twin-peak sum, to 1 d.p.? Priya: 20.1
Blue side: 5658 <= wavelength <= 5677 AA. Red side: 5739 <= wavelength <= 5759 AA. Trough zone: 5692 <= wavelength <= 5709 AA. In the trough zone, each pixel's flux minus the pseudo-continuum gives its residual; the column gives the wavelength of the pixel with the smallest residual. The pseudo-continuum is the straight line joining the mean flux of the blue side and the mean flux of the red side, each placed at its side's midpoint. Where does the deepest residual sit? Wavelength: 5706.68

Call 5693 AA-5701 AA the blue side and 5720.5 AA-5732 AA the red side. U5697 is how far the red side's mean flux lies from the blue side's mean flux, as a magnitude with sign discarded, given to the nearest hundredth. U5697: 0.43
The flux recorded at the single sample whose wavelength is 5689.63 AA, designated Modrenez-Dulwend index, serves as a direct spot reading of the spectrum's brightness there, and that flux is 9.832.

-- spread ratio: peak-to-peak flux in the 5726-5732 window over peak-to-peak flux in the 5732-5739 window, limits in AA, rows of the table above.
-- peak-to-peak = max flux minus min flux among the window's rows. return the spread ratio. 1.0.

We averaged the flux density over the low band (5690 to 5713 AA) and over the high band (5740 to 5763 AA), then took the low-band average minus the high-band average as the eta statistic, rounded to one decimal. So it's -0.5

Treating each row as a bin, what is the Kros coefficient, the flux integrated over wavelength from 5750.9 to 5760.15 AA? 94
